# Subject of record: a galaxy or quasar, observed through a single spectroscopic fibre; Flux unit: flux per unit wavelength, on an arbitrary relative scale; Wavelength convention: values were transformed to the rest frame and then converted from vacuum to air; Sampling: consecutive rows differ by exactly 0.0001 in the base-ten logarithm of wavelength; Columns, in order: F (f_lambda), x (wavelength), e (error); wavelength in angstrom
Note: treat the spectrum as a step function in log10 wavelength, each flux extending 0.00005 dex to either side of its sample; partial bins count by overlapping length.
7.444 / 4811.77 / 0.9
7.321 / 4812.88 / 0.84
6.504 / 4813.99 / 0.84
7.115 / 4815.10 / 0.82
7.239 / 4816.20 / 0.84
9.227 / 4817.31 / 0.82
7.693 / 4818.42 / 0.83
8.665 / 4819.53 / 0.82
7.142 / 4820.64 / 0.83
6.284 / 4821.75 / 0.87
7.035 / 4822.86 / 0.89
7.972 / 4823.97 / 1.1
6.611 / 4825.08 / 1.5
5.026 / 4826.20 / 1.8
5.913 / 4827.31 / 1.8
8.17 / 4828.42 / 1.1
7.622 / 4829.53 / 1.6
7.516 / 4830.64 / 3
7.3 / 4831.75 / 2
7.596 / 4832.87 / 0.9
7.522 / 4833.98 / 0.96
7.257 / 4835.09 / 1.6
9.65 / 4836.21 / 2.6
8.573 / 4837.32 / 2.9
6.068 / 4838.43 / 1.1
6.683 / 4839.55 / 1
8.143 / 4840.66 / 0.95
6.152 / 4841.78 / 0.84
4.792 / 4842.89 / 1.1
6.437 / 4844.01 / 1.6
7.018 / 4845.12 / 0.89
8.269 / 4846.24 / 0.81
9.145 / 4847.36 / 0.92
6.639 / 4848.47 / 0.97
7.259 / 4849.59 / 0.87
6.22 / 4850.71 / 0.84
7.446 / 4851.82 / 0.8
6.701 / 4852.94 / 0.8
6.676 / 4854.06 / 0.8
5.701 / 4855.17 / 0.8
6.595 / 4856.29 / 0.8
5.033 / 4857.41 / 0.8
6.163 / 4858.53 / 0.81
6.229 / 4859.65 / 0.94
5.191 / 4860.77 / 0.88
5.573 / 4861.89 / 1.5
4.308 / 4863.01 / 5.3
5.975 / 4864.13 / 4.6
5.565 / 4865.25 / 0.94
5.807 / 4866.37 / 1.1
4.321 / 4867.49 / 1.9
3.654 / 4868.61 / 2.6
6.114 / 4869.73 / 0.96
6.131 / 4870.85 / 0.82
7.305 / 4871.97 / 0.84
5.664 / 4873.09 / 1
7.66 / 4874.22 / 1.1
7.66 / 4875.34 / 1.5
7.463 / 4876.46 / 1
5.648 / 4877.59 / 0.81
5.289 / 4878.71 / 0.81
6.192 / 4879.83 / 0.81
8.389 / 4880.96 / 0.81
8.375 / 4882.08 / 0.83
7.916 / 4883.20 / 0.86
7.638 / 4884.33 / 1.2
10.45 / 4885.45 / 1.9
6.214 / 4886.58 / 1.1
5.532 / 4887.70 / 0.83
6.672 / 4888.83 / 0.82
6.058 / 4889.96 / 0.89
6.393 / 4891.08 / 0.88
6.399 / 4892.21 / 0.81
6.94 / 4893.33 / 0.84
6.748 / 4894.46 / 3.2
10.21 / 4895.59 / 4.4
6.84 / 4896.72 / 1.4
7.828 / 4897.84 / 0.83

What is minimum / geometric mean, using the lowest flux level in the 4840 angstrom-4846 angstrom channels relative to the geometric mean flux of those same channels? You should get 0.747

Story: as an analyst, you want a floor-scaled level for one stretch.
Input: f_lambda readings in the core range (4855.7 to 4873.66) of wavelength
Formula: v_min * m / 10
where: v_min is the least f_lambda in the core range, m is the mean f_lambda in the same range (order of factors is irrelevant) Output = 2.0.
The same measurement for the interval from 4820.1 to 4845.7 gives 3.4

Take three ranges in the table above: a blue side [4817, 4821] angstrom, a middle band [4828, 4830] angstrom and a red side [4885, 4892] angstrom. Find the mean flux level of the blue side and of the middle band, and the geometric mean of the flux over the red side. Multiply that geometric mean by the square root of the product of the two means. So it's 54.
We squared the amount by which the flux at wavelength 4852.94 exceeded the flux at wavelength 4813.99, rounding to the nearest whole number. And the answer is 0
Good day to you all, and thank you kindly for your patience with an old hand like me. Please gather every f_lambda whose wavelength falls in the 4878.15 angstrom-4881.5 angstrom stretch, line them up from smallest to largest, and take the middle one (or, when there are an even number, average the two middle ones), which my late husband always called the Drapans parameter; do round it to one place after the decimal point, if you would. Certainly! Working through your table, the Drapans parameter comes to 6.2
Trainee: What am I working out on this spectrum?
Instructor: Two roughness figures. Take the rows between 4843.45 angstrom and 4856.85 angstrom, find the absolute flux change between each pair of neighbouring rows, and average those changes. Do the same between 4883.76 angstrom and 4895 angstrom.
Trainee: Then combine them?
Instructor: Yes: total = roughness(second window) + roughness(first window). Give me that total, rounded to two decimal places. 2.15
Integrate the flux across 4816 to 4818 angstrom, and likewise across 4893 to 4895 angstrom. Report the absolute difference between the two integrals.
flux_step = 3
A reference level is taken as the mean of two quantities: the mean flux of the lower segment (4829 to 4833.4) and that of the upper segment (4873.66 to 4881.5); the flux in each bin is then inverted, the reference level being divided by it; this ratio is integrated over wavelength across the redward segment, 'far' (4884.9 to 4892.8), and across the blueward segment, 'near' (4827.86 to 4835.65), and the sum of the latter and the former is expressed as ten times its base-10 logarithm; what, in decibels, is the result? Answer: 12.1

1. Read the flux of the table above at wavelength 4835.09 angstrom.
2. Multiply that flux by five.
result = 36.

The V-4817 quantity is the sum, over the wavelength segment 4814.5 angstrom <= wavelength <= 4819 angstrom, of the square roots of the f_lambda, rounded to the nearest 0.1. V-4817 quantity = 11.2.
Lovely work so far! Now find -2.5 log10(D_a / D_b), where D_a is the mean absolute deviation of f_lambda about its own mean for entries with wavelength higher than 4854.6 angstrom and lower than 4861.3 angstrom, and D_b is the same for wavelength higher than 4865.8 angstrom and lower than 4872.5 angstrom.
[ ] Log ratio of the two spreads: 0.8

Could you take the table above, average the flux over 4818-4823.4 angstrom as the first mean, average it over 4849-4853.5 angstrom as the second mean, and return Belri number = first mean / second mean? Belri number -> 1.07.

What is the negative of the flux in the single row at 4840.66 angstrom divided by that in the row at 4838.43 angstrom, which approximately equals -1.3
